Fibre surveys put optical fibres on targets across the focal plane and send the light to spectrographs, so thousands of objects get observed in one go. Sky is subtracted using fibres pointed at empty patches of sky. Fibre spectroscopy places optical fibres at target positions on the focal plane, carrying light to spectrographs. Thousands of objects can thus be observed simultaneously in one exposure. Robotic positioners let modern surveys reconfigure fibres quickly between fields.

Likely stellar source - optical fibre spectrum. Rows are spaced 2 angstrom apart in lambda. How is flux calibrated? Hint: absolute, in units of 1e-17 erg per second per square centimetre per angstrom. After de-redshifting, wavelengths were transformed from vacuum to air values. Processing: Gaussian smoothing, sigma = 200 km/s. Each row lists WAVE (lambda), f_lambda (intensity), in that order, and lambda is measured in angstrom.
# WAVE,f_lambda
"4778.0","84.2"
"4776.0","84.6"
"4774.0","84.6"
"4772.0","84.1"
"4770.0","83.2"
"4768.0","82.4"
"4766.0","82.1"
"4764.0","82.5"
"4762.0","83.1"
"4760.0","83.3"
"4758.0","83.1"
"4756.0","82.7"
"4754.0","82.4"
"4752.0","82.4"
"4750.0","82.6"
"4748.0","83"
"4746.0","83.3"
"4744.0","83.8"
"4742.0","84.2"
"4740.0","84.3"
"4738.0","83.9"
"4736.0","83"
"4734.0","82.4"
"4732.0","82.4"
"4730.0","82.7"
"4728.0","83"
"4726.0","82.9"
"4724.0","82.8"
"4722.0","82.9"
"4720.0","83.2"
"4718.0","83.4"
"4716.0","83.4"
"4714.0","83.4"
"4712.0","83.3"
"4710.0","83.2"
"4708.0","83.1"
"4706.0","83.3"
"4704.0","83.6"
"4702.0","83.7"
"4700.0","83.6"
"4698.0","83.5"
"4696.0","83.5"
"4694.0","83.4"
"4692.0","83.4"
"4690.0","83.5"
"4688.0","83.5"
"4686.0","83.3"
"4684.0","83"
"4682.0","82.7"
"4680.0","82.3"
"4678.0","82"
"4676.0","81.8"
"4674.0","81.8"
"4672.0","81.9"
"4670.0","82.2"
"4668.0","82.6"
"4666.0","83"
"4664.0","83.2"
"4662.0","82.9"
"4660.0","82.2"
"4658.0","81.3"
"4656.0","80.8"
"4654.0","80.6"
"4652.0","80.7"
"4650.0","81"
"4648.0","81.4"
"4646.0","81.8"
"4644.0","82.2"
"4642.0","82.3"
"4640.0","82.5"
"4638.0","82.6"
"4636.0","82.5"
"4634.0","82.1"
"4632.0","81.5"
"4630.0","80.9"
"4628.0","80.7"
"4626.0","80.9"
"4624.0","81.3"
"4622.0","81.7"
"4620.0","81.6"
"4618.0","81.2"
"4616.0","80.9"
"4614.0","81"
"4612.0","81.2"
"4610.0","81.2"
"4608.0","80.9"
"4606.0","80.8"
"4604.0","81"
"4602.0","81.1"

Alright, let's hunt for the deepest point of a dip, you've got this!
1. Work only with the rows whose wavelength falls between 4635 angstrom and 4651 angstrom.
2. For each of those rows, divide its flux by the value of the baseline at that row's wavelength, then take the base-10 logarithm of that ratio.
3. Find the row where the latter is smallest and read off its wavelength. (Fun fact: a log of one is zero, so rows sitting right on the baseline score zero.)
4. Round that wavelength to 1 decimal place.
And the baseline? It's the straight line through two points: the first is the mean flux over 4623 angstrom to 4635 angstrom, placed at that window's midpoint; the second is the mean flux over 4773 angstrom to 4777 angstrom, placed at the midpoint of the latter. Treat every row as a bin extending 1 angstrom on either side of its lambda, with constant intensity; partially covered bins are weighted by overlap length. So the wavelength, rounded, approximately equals 4650.0 angstrom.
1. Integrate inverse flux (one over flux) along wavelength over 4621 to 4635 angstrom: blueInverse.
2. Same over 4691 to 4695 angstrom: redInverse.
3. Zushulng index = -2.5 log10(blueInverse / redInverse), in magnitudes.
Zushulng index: -1.4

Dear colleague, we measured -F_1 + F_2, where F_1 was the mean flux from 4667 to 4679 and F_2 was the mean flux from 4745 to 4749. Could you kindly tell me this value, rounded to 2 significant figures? 1.1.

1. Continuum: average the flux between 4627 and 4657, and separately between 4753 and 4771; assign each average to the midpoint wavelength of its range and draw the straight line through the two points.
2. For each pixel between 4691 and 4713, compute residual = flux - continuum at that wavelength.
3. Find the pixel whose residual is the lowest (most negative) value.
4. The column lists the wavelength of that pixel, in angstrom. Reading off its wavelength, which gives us 4708.0 angstrom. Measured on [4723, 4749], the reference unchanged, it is 4734.0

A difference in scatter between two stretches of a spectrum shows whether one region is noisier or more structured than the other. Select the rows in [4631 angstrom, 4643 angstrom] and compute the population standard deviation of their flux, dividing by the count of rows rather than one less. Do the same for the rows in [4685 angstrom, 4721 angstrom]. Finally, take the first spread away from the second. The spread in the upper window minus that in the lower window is -0.22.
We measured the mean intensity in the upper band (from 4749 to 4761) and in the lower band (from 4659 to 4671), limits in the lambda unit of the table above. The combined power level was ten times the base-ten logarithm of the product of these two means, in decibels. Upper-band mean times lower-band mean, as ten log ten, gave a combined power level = 38.35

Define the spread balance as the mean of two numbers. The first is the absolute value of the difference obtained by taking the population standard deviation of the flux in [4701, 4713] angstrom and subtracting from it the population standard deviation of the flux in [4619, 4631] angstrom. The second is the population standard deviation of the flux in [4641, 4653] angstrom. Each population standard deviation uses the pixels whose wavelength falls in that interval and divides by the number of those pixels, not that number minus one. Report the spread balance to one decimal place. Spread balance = 0.4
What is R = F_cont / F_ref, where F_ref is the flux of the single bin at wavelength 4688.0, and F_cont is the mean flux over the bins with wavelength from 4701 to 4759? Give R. 1.00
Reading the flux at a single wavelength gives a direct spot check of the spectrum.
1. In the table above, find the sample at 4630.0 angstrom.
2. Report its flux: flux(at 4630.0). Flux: 80.9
